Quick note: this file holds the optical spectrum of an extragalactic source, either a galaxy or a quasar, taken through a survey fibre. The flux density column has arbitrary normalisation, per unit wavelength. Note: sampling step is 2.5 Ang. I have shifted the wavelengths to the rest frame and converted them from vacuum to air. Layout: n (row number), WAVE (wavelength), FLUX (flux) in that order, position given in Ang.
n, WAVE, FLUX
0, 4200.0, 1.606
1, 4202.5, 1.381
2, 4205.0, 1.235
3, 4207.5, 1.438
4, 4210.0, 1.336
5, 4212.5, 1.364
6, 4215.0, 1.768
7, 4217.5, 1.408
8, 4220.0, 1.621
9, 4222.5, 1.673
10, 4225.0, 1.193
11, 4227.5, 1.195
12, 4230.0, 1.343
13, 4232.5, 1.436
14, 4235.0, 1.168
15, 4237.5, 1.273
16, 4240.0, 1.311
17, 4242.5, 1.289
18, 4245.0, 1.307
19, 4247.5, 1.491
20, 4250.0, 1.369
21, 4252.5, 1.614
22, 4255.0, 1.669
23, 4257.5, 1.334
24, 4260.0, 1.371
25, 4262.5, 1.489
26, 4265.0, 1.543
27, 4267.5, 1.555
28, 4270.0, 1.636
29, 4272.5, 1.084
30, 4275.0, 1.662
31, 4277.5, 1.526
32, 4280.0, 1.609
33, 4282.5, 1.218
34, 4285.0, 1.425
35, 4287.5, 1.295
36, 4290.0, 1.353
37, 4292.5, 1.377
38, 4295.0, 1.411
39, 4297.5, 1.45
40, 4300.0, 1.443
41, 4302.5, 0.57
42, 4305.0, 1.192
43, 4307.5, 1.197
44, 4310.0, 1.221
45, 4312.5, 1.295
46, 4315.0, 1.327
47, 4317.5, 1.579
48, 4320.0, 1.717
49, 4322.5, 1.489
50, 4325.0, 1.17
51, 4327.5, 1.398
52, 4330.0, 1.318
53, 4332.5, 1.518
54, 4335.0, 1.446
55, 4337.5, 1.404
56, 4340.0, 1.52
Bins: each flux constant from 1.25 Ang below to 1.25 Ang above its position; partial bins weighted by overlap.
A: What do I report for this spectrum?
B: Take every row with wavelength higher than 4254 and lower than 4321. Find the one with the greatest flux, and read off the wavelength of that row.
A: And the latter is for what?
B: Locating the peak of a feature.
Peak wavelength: 4320.0 Ang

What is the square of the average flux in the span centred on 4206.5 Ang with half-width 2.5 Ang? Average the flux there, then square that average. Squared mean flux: 1.8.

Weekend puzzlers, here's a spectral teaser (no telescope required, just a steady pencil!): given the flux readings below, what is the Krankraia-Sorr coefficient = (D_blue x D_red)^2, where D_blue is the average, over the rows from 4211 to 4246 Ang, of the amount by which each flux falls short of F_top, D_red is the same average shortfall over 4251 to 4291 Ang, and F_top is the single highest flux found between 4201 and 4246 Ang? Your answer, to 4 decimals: 0.0140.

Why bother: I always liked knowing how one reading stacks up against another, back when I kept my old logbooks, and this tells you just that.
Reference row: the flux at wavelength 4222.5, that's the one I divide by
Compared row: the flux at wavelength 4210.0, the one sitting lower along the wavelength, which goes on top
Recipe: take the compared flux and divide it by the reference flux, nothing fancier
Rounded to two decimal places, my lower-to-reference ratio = 0.80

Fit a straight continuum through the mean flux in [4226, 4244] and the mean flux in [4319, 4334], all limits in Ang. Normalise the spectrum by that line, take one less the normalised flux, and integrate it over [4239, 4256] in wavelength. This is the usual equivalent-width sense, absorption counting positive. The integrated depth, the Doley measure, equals -1.7 Ang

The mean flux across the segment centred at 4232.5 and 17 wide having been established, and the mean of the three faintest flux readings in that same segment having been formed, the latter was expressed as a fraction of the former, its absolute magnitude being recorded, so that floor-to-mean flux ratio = 0.930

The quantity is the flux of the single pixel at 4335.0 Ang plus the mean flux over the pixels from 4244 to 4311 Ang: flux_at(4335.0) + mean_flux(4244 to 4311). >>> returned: 2.83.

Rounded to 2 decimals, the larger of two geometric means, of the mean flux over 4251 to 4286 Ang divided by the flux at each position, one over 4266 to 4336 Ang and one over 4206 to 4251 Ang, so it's 1.10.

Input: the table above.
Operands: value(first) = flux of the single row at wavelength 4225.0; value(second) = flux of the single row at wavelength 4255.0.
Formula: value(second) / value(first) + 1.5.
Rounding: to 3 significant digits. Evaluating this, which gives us 2.90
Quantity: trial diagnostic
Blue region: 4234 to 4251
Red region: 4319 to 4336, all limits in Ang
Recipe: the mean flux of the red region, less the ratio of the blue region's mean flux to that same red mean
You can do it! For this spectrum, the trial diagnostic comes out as 0.5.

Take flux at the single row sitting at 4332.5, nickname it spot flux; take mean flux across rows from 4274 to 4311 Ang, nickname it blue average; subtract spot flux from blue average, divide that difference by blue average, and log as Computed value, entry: -0.14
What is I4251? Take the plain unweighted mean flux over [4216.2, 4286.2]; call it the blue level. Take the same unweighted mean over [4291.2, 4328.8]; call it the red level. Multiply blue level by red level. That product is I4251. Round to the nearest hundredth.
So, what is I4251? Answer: 1.88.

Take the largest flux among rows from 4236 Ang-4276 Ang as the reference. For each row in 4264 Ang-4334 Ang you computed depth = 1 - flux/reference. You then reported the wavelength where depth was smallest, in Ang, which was 4320.0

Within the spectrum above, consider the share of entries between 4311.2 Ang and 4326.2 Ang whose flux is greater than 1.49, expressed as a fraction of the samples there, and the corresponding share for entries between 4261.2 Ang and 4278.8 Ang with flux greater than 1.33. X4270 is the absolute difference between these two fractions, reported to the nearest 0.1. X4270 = 0.5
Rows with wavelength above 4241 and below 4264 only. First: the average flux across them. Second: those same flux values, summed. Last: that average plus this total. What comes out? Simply 14.4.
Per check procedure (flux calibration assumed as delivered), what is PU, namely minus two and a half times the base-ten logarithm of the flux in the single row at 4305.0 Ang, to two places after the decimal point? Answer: -0.19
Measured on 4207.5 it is -0.39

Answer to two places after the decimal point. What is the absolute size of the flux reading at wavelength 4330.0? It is 1.32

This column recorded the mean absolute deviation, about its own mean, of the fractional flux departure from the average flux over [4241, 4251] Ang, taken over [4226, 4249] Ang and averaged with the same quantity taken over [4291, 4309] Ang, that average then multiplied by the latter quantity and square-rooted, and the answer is 0.128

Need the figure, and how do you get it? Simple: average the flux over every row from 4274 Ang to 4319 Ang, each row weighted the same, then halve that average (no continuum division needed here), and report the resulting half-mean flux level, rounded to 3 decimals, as 0.671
